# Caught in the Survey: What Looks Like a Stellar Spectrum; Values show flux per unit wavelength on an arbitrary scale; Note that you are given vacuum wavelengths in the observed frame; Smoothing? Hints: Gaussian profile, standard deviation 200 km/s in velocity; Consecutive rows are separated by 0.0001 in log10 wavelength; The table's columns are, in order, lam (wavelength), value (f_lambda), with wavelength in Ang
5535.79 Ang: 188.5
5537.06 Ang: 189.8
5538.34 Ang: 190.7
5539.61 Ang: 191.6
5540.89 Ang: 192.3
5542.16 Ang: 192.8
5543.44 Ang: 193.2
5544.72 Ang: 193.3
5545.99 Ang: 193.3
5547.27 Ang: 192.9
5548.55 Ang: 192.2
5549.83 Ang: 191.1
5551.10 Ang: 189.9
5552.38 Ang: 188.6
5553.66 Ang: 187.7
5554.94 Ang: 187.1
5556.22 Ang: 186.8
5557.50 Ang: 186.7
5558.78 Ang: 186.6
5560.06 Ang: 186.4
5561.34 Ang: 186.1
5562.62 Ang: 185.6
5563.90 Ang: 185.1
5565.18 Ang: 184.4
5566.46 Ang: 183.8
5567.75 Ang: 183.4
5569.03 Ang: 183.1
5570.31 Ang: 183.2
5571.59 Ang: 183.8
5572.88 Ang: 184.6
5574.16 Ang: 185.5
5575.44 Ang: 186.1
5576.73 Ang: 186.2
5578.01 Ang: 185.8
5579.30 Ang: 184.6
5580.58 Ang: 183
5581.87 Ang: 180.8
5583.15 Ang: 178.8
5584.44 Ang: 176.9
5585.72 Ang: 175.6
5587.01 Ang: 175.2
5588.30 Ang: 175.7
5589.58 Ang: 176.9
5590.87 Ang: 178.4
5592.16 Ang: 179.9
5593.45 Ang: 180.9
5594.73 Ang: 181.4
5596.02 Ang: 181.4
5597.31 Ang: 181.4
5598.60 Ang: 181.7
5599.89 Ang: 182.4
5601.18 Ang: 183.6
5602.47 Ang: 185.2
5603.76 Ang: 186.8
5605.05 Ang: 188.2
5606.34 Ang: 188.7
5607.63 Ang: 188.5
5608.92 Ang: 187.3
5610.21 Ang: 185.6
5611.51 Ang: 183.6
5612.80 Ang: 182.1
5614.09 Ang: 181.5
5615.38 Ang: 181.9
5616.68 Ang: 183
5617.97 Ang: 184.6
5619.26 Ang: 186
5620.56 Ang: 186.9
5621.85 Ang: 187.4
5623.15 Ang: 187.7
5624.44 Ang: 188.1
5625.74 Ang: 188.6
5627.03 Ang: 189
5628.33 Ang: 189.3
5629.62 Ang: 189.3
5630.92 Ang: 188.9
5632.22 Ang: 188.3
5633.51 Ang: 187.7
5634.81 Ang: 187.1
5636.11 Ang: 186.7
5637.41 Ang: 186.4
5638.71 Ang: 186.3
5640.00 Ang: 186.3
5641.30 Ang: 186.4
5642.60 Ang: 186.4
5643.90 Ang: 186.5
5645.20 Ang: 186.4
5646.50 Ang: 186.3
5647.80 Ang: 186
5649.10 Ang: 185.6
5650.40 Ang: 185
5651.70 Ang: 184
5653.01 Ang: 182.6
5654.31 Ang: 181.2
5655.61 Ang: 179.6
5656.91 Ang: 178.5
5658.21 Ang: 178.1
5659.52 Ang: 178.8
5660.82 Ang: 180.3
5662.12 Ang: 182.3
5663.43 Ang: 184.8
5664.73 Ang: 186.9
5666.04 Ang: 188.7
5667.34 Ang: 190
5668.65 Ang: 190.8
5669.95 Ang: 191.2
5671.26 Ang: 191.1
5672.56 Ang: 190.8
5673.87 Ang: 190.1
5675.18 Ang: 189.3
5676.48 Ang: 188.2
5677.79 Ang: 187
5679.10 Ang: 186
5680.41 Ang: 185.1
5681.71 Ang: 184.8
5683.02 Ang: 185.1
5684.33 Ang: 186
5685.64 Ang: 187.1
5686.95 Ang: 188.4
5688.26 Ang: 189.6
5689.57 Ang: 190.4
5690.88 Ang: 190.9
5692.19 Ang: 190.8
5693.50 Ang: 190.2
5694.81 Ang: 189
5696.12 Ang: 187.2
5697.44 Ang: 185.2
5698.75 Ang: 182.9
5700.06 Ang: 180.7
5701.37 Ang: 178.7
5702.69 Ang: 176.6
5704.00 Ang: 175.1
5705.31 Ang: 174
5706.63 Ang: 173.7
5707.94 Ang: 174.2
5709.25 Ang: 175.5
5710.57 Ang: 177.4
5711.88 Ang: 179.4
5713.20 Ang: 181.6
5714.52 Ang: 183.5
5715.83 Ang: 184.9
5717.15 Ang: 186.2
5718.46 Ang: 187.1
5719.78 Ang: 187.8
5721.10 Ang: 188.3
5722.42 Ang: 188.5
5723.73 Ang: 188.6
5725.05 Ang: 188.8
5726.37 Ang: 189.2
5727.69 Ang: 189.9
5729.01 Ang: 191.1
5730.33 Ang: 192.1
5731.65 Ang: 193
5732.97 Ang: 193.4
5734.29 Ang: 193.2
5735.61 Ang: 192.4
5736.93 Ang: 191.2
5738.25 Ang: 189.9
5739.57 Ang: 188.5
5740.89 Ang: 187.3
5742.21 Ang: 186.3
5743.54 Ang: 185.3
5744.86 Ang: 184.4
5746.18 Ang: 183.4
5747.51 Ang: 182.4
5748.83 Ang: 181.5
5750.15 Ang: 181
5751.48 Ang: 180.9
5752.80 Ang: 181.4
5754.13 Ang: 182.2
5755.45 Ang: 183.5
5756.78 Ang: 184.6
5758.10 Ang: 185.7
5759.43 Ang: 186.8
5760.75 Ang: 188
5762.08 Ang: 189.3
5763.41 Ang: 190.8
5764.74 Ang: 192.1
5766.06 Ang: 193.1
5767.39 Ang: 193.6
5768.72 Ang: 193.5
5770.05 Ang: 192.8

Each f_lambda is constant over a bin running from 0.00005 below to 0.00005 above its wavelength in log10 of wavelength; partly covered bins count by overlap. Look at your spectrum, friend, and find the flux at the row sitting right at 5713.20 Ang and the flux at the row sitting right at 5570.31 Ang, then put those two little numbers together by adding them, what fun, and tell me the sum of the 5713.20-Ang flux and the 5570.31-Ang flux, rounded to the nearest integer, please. 365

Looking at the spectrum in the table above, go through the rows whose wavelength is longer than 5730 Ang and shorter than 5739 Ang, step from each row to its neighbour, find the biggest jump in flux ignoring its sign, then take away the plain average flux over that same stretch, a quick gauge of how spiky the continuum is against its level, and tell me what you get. -191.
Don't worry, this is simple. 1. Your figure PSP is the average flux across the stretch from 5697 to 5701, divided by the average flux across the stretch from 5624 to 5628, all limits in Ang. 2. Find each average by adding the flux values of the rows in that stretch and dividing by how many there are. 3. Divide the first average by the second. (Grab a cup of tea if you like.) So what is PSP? 0.97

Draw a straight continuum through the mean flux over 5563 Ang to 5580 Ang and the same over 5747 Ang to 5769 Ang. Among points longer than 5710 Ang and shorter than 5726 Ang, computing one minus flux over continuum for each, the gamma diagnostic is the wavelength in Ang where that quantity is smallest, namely 5725.05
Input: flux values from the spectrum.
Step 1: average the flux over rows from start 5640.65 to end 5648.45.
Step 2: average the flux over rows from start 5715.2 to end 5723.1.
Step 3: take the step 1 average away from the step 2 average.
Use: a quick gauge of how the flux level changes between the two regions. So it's 1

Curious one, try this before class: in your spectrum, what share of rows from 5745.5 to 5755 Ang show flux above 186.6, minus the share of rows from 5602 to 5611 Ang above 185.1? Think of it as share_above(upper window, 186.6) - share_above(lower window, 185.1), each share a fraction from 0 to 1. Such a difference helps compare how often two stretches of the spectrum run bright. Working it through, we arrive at -1.0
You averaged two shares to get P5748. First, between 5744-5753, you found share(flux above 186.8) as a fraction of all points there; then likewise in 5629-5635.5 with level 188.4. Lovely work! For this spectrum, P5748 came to 0.2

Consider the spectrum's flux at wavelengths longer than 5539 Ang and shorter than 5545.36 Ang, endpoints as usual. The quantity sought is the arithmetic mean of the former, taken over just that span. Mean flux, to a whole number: 193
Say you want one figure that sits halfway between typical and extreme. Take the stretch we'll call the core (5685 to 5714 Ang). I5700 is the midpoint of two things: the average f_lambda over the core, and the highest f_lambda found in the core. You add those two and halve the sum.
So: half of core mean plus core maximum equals 187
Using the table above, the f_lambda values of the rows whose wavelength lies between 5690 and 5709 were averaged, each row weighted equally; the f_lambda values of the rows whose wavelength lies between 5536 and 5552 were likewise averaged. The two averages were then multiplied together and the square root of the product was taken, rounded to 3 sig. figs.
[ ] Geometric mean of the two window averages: 187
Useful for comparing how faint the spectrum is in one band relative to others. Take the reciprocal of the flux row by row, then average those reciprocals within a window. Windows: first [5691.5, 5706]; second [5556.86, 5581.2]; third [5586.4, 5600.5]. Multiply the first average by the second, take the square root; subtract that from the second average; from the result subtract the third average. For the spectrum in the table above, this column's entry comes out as -0.0056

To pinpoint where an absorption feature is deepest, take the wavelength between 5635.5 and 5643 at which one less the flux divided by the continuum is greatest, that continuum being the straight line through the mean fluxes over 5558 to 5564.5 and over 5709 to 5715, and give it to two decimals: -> 5638.71 Ang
